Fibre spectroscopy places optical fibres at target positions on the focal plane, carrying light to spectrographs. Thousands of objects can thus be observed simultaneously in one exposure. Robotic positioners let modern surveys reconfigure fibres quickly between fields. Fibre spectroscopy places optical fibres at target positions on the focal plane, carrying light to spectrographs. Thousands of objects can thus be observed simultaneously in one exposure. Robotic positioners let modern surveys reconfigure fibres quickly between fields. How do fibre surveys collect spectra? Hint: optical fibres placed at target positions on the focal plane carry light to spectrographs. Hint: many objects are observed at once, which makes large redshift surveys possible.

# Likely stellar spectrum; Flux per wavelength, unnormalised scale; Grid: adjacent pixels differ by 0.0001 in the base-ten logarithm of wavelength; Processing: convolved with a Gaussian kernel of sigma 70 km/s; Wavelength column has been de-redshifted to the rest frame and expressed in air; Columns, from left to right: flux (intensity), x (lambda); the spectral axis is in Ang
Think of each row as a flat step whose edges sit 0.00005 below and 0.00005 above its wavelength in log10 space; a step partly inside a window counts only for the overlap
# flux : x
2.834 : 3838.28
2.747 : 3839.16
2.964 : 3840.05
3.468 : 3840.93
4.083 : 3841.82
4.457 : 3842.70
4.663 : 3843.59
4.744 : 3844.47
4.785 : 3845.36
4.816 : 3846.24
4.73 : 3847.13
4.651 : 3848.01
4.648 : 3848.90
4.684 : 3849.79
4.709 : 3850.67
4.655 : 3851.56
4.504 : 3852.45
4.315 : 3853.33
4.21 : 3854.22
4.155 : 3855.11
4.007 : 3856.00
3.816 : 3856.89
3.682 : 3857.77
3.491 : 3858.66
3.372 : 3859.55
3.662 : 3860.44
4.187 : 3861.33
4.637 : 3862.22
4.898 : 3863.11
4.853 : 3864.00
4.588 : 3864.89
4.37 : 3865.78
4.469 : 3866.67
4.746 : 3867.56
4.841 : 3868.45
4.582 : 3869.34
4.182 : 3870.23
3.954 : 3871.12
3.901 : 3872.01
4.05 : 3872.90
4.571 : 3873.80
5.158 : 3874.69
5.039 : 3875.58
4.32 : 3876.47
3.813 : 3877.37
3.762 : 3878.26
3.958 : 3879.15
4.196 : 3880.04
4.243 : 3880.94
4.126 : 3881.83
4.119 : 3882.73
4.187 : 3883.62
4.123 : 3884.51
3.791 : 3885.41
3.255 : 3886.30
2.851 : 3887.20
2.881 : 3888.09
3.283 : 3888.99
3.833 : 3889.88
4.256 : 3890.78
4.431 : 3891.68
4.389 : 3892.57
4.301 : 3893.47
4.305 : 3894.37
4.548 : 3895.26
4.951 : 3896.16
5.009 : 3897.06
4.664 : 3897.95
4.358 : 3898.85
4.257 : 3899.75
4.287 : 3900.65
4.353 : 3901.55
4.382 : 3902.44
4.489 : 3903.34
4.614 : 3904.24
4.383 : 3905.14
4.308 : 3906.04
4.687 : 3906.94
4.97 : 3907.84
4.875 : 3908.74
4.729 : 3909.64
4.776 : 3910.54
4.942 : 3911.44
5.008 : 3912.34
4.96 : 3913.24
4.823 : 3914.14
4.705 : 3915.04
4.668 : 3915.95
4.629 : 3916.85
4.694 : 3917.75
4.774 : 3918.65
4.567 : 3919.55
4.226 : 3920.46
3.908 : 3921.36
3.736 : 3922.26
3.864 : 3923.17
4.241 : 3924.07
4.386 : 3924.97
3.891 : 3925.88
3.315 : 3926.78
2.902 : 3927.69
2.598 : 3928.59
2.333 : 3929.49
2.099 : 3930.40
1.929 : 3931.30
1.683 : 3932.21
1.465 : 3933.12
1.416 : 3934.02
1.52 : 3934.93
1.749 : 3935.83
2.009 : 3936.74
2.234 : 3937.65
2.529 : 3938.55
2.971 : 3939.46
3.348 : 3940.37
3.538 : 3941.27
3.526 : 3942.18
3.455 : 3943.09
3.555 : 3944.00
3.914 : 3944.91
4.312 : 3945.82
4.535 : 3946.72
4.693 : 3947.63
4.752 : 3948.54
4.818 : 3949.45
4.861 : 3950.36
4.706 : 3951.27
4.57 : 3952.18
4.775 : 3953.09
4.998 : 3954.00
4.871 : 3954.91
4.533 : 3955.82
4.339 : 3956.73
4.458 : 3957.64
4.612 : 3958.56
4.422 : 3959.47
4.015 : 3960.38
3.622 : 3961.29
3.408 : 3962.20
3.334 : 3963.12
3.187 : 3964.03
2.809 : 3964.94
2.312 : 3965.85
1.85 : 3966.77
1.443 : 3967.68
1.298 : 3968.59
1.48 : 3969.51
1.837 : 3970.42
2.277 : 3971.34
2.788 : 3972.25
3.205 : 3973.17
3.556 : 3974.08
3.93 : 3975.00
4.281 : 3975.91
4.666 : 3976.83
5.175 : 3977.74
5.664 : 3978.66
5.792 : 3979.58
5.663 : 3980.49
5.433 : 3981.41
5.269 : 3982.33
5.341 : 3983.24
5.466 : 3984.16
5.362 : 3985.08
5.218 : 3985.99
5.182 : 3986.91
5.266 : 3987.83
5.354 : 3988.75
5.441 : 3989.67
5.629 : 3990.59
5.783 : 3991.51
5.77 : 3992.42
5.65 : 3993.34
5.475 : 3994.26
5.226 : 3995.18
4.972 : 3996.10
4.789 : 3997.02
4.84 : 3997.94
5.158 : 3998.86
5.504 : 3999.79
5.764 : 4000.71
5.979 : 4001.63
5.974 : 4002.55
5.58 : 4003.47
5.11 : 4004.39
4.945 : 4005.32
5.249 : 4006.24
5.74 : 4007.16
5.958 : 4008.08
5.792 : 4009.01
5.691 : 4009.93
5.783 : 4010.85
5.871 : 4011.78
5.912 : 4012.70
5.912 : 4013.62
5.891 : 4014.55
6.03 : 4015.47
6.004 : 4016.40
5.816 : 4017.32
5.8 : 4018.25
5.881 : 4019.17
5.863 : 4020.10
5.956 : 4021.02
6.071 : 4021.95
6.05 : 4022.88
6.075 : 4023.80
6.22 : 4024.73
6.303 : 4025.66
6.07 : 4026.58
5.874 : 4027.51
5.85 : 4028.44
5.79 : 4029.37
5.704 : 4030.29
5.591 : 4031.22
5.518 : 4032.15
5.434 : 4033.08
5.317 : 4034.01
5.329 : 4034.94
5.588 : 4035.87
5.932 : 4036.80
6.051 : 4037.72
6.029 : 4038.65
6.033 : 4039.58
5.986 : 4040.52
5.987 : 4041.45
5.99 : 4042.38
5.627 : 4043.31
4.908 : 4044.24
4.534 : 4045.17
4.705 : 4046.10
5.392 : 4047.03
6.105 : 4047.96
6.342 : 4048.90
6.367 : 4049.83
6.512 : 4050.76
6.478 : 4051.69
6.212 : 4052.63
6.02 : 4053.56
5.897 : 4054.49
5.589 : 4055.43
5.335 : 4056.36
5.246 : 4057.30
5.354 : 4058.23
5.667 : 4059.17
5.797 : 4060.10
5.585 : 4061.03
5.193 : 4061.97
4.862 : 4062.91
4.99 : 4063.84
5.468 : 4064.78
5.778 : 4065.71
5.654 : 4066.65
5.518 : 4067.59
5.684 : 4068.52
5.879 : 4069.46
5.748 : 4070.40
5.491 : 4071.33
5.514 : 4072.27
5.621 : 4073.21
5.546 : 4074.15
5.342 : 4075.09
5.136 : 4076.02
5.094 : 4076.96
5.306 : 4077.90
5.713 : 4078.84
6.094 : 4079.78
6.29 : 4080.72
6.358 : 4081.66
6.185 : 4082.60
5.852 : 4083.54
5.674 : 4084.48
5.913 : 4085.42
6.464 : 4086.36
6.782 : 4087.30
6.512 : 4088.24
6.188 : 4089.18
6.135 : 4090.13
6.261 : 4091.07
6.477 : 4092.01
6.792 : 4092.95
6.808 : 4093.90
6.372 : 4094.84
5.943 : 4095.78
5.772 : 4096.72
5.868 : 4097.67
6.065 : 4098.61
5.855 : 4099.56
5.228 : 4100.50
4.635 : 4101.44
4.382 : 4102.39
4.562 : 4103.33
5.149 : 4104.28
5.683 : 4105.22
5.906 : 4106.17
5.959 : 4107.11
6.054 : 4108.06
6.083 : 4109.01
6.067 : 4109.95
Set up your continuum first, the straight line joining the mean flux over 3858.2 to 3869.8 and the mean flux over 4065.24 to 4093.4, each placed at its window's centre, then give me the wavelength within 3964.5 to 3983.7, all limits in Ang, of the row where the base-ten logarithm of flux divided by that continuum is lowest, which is 3968.59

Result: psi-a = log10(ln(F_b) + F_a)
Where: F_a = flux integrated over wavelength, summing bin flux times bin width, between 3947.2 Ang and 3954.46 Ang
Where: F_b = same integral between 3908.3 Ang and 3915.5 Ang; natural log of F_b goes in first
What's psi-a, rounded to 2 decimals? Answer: 1.58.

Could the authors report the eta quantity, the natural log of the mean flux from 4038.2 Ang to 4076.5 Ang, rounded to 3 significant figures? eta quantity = 1.73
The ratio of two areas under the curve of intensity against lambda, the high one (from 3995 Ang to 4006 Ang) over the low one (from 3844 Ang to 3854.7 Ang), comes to 1.2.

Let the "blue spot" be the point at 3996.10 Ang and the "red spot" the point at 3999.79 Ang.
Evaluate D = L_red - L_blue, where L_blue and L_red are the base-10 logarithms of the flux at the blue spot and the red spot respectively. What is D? 0.04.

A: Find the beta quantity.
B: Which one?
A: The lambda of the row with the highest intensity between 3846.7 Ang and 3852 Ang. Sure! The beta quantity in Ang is 3847.13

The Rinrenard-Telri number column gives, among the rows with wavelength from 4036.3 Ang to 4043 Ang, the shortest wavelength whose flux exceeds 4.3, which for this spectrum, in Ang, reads 4036.80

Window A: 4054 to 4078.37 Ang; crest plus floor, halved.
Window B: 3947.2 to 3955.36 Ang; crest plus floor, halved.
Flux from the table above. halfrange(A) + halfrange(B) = 10.2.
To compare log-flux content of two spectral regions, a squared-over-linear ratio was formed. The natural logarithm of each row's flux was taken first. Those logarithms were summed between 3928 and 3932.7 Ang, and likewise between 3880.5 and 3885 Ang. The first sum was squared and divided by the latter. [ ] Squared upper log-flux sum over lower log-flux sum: 1.9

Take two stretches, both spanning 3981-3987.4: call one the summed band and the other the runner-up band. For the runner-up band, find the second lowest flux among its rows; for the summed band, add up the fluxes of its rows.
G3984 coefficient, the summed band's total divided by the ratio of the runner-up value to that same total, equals 266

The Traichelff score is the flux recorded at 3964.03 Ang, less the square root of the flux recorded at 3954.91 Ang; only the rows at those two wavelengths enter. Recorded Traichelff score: 1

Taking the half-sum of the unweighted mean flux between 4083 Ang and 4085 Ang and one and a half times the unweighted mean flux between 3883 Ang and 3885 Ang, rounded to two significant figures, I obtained 6.0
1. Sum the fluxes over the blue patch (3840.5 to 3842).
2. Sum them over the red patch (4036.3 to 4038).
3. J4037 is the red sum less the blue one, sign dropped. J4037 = 4.4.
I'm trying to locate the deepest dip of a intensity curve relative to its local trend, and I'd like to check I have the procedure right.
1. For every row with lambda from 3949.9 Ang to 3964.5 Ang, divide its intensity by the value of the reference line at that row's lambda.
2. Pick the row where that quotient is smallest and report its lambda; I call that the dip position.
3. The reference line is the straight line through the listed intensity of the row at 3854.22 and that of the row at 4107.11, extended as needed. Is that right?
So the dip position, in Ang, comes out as 3964.03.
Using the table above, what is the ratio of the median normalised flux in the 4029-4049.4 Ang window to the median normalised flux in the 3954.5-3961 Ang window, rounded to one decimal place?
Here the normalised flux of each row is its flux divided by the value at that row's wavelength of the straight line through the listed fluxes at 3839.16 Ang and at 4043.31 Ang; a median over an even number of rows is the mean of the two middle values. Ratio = 1.0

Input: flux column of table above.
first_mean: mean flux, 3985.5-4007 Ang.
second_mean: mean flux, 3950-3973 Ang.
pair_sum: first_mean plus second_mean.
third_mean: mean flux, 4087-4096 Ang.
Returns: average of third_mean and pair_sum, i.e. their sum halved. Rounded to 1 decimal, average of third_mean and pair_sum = 7.6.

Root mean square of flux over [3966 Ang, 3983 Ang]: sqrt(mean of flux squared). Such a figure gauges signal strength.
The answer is 3.99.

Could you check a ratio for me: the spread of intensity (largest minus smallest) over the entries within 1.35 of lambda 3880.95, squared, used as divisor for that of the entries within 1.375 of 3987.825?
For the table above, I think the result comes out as 12.6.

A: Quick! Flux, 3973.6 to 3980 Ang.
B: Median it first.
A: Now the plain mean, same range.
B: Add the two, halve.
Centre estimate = 4.69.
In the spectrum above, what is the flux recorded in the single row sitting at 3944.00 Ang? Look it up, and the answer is 3.555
